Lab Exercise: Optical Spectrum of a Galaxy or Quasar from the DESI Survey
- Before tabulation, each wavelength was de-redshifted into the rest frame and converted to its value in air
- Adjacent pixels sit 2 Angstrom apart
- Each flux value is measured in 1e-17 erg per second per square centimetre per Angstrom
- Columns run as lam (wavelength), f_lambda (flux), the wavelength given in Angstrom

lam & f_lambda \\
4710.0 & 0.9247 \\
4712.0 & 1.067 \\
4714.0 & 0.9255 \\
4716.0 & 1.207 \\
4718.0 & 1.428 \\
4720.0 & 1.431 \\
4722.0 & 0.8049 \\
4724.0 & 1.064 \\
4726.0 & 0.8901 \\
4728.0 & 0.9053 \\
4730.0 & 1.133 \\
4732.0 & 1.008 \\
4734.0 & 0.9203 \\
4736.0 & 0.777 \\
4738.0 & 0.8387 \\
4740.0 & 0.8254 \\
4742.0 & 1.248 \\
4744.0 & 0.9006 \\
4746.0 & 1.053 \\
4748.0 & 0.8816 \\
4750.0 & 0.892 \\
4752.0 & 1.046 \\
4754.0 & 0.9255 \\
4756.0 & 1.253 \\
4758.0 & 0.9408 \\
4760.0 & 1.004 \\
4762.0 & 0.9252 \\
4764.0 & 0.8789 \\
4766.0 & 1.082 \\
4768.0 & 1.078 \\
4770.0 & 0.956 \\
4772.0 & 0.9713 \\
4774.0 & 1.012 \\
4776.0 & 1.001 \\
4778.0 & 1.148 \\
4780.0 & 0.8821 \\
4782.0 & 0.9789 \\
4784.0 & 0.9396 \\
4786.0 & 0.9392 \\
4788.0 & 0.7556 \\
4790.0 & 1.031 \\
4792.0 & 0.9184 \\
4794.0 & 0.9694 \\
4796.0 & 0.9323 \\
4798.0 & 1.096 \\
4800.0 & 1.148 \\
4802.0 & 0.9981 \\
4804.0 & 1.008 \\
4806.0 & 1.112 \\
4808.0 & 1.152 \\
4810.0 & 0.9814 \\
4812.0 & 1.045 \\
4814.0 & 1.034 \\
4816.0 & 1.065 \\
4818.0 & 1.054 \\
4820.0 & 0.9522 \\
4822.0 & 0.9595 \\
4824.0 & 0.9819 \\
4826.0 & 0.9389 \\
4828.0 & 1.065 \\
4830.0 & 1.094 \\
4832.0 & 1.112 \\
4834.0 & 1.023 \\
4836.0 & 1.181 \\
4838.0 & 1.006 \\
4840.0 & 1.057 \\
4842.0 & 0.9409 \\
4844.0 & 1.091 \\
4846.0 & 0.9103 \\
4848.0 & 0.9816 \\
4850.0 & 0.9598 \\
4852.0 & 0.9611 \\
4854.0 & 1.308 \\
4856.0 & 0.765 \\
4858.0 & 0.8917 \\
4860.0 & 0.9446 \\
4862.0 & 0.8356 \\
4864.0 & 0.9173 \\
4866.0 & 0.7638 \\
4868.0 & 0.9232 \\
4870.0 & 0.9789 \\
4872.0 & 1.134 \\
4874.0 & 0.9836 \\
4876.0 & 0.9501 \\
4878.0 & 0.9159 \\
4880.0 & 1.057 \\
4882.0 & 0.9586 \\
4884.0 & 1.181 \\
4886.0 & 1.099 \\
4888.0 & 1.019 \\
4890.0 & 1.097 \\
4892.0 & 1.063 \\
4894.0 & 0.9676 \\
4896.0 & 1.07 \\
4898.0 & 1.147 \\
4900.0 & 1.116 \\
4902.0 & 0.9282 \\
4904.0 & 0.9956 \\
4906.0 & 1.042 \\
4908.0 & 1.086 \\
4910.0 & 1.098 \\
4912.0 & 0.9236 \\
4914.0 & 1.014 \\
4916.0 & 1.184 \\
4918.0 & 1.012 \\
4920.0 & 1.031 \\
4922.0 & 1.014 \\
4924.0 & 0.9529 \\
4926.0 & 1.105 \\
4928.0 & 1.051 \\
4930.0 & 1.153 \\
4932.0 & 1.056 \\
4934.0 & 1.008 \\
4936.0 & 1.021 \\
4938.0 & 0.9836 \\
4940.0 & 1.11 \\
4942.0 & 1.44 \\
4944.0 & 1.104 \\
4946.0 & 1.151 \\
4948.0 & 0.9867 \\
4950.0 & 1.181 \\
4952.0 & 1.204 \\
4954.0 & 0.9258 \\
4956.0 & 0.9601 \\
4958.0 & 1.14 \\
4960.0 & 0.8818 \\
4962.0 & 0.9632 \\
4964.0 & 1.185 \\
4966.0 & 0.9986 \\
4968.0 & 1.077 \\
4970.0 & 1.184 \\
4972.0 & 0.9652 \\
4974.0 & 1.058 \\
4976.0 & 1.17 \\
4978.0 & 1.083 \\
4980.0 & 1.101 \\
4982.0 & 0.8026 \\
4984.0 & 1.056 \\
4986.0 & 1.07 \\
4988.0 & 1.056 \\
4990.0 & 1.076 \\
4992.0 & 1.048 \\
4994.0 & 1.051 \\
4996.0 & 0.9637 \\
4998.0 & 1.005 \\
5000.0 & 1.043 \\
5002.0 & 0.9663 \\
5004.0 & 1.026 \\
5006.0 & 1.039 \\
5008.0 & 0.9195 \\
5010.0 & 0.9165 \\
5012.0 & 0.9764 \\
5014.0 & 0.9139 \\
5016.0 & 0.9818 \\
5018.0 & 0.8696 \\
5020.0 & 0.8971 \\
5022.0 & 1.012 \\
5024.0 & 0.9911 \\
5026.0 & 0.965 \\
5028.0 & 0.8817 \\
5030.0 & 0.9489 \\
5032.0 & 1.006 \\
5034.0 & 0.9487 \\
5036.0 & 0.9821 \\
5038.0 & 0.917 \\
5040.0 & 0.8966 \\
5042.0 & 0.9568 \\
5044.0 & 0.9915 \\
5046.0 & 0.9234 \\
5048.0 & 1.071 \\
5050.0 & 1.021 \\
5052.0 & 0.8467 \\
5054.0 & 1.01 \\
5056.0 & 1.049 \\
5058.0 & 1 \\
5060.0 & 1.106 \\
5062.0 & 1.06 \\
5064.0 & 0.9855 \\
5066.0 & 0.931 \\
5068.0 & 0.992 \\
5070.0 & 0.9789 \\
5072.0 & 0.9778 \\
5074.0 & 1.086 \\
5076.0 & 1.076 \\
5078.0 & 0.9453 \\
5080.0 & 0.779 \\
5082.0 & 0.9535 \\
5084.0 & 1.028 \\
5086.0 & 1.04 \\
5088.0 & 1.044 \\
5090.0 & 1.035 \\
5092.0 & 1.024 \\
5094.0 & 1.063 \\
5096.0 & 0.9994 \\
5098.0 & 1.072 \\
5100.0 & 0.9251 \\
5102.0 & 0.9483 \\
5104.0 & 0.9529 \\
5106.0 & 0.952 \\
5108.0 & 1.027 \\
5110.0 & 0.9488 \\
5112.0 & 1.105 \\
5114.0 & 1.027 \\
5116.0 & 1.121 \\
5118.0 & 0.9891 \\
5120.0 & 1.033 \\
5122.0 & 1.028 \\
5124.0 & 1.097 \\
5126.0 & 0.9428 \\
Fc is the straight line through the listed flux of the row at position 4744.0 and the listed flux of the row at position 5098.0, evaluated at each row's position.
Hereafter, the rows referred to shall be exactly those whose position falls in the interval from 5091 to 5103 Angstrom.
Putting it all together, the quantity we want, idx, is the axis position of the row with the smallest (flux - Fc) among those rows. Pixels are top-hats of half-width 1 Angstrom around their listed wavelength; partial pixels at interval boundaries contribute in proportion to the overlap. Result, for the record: 5100.0 Angstrom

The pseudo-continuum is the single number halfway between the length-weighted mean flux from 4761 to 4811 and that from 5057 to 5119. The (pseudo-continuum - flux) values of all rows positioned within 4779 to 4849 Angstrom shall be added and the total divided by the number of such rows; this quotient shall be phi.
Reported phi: -0.009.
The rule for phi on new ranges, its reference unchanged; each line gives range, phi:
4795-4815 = -0.050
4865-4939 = -0.029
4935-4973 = -0.076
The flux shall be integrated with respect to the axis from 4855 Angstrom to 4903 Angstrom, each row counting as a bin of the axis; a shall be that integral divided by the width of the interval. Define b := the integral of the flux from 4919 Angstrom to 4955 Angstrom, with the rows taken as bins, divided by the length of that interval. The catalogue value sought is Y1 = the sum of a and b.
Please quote 2.07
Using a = 0.988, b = 1.08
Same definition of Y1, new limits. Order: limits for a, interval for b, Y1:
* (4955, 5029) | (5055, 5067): 2.03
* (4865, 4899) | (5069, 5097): 2.02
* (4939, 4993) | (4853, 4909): 2.08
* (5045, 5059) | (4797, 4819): 2.05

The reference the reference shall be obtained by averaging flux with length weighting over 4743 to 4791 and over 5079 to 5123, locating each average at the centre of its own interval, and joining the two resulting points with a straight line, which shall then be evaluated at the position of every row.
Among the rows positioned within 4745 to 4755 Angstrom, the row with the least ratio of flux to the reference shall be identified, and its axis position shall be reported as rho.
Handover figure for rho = 4748.0 Angstrom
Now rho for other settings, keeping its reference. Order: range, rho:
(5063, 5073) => 5066.0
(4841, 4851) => 4846.0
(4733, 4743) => 4736.0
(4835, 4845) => 4842.0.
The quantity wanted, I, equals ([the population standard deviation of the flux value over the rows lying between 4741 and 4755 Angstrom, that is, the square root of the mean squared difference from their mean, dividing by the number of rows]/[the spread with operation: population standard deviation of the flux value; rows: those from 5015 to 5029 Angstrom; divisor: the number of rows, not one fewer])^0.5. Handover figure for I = 1.52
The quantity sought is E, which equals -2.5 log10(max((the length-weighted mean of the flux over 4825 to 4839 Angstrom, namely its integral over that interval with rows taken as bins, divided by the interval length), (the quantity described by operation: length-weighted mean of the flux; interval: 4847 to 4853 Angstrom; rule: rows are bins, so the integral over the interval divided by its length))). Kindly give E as -0.063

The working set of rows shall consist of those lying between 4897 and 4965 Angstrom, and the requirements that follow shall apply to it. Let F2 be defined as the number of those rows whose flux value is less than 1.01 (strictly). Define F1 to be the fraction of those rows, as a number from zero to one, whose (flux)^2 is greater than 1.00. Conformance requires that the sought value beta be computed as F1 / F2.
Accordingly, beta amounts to 0.064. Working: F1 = 0.71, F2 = 11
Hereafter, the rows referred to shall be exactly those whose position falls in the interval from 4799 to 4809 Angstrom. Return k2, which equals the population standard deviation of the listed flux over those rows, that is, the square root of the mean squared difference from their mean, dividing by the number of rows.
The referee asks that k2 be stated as 0.067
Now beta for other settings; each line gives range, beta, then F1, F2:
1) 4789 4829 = 0.055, 0.55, 10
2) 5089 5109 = 0.100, 0.50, 5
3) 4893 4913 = 0.150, 0.60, 4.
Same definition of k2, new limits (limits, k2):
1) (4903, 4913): 0.064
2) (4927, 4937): 0.051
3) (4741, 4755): 0.124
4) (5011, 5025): 0.050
